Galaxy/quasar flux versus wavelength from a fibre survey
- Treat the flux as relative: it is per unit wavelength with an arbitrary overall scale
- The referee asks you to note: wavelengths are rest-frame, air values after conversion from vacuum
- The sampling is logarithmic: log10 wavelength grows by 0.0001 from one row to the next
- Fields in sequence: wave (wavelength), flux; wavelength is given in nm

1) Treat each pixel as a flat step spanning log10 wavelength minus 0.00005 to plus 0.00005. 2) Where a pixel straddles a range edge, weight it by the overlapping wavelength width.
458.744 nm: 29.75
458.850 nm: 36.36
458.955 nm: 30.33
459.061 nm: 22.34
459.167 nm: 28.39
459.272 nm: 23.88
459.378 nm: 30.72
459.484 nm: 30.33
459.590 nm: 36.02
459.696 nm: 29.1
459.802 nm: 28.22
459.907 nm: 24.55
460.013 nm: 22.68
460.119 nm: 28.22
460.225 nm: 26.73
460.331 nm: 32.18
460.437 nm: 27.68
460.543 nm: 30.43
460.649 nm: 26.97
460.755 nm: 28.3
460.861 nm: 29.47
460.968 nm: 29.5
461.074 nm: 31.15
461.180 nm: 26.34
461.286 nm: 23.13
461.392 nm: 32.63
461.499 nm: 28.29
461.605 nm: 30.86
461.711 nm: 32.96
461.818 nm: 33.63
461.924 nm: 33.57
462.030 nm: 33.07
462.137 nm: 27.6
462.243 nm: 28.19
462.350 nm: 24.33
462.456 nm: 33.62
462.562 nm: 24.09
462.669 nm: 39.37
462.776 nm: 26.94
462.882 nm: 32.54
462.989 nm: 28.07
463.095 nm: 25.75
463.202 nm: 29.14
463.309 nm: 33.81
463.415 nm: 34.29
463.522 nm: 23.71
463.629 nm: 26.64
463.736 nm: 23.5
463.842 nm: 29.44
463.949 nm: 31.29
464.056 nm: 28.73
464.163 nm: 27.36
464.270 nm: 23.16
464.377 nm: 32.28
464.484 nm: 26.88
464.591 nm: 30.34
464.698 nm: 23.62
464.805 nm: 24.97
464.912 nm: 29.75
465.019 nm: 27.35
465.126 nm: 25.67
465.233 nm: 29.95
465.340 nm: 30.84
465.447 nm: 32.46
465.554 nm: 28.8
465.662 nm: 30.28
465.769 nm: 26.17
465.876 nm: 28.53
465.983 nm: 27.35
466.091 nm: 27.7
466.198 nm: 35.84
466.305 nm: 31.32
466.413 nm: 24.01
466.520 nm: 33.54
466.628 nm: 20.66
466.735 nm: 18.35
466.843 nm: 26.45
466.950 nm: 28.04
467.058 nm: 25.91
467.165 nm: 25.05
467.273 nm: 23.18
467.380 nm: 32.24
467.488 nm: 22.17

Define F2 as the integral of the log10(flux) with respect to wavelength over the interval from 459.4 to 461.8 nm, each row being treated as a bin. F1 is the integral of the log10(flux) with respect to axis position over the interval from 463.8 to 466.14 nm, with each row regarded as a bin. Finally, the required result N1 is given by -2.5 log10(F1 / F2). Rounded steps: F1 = 3.39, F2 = 3.50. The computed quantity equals 0.035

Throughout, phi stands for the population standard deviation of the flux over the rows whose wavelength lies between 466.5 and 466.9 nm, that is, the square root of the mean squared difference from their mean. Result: 5.9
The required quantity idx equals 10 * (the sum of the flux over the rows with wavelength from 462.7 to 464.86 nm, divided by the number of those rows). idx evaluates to 281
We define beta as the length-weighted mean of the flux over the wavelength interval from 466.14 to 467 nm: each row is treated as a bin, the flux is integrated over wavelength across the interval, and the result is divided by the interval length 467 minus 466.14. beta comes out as 27.3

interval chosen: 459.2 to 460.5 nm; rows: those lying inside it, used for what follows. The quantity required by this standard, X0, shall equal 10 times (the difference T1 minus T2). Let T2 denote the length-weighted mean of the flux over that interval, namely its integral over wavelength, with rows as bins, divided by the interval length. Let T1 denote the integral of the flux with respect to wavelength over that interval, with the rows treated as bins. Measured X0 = 85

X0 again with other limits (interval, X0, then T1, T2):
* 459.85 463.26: 702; 99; 29.1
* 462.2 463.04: -47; 25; 29.7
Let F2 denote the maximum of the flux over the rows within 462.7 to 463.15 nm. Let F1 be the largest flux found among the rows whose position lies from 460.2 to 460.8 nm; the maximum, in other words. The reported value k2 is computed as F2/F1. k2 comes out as 1.01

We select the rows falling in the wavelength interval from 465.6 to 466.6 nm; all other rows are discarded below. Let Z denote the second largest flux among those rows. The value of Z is 33.54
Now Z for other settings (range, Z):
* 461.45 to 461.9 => 32.96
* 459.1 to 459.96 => 30.72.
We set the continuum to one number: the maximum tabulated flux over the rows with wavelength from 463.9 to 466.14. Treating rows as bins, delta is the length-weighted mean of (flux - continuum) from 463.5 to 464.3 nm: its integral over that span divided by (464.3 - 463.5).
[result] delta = -5.5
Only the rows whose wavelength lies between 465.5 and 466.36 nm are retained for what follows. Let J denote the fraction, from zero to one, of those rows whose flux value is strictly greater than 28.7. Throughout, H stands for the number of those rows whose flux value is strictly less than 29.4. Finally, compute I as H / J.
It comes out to 10.0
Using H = 5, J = 0.50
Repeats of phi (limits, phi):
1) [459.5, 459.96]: 4.1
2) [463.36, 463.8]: 4.4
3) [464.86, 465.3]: 1.8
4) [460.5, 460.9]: 1.3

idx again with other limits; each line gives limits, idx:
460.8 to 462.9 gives 301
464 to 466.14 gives 281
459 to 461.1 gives 283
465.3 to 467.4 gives 278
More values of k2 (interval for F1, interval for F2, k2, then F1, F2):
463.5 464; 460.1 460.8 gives 1.03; 31.29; 32.18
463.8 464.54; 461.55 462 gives 1.04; 32.28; 33.63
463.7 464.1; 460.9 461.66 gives 1.04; 31.29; 32.63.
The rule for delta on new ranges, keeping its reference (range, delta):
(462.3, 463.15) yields -3.1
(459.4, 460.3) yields -4.0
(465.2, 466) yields -3.1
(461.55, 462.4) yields -1.9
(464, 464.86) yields -5.3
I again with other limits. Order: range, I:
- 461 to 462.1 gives 4.3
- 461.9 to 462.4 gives 7.5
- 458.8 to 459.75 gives 6.0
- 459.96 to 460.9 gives 18.0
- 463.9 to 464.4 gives 5.0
